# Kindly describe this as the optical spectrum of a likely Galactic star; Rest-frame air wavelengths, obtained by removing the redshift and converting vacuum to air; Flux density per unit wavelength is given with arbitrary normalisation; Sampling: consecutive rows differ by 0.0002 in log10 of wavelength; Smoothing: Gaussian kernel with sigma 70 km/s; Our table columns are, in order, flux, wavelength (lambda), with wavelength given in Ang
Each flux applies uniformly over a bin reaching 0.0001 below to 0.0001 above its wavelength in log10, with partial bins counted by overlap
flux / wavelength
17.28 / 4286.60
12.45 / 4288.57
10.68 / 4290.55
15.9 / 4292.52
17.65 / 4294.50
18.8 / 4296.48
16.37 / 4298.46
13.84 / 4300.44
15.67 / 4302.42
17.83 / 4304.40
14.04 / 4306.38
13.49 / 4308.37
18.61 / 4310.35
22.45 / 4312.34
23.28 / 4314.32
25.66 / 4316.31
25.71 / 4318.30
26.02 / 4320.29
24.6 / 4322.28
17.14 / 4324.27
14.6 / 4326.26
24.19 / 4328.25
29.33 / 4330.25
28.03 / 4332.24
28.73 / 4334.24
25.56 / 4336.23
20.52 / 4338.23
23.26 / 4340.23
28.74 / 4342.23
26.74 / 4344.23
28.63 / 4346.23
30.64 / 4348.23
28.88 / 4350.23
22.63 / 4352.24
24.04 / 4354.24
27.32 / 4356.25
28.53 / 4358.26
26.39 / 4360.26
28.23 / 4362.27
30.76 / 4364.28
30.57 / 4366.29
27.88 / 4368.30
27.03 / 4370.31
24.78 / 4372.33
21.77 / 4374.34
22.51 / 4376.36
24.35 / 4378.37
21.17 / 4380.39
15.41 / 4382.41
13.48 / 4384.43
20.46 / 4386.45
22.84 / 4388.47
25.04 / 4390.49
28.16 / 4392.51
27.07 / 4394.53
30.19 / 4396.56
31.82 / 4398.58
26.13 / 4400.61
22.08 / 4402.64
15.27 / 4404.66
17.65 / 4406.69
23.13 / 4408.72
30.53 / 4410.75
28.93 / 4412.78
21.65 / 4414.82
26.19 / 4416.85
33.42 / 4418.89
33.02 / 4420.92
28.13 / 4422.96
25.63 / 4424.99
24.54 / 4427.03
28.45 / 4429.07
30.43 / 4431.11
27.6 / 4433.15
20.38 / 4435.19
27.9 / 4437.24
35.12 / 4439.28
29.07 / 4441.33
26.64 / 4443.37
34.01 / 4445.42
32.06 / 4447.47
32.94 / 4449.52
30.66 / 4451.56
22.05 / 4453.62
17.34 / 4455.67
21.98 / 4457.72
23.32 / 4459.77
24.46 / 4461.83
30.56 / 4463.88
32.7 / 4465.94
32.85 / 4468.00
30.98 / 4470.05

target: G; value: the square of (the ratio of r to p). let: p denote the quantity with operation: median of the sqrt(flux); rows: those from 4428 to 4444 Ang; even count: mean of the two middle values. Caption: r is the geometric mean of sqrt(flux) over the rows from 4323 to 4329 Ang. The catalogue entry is 0.65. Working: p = 5.31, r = 4.3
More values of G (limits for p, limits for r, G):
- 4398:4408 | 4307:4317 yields 0.92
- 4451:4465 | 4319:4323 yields 1.08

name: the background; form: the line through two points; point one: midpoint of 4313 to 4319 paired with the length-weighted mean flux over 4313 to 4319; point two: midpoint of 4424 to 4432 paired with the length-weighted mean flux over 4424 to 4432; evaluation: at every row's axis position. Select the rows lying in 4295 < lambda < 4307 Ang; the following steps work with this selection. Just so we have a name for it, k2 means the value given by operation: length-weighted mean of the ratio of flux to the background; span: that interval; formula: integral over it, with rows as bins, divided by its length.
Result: 0.67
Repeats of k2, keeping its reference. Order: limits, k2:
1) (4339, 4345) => 1.03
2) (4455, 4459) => 0.72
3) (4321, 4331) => 0.88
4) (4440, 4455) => 1.07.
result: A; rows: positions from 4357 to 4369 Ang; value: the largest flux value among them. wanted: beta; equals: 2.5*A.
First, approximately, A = 30.76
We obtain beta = 76.9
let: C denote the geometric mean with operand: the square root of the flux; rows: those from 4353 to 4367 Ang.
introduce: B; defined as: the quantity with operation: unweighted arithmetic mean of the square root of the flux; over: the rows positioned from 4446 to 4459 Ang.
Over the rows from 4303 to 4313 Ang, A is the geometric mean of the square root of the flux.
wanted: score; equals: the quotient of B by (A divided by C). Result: 6.5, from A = 4.1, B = 5.08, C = 5.28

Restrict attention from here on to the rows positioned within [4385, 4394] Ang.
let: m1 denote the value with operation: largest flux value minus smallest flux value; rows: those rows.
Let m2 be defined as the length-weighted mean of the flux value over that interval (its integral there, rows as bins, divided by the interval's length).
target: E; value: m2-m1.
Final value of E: 16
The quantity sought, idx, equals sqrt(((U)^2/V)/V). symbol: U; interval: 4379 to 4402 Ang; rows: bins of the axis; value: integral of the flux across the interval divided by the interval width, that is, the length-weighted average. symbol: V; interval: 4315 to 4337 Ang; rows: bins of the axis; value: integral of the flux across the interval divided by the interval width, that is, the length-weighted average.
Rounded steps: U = 24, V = 24.5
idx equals 0.97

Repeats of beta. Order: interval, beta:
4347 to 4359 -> 76.6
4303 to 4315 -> 58.2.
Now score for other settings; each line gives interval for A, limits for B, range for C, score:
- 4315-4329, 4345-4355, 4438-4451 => 6.2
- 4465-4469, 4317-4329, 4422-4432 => 4.3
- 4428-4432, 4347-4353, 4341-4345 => 5.1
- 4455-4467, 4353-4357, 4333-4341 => 5.0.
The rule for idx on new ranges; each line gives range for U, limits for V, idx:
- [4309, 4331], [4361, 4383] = 0.90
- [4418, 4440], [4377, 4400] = 1.20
